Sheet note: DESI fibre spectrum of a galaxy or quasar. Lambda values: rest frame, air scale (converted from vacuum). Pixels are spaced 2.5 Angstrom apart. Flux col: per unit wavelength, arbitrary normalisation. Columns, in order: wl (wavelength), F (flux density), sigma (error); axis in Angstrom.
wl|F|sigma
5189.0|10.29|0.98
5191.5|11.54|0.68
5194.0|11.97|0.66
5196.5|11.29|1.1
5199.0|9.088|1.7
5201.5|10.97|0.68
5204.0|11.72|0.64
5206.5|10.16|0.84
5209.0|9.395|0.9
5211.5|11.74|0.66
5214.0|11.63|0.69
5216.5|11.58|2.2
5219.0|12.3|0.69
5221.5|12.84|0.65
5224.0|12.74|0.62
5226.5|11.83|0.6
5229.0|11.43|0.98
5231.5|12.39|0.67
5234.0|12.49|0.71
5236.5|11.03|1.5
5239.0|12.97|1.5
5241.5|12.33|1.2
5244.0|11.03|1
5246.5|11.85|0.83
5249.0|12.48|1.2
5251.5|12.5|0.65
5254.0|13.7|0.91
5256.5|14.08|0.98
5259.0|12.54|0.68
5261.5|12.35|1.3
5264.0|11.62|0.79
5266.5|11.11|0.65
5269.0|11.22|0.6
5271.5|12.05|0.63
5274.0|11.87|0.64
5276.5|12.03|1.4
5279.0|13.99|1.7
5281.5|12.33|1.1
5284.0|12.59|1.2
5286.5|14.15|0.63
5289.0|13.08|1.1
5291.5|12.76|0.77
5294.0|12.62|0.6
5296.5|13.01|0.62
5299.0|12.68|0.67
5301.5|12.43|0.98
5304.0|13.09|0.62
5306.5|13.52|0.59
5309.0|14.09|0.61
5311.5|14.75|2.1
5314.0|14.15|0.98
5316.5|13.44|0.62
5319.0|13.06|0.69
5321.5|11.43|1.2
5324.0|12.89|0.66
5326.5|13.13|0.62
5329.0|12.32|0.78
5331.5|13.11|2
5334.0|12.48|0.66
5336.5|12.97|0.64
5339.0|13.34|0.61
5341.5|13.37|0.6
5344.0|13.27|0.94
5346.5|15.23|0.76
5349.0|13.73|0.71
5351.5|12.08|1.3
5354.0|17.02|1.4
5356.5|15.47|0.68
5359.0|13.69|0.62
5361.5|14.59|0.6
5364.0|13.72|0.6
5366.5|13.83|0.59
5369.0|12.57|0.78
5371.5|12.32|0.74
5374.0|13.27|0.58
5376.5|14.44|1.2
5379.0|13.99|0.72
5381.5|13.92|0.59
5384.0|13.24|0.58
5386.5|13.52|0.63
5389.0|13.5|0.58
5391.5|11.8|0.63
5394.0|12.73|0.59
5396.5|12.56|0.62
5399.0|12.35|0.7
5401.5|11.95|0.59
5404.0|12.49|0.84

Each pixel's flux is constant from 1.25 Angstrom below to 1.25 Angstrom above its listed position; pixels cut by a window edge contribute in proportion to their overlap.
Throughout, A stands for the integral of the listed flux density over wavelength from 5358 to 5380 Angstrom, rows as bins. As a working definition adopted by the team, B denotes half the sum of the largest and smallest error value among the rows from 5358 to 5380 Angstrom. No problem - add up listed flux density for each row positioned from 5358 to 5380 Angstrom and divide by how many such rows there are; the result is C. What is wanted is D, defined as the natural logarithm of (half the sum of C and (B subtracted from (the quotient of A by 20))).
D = 2.6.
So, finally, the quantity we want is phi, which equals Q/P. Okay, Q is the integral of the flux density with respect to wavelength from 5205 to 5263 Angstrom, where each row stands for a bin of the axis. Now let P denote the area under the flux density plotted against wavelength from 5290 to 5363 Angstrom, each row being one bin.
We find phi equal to 0.71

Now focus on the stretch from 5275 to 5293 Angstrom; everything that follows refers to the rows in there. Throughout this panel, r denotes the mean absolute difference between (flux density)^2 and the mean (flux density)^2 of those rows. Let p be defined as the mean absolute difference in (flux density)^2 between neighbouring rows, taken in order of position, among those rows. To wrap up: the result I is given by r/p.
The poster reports 0.56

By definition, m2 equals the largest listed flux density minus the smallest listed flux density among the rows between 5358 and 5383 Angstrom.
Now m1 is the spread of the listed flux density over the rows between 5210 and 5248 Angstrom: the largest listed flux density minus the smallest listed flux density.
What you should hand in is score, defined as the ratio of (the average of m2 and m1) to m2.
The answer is 0.93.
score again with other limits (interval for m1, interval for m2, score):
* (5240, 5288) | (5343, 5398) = 0.80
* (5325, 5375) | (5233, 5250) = 1.77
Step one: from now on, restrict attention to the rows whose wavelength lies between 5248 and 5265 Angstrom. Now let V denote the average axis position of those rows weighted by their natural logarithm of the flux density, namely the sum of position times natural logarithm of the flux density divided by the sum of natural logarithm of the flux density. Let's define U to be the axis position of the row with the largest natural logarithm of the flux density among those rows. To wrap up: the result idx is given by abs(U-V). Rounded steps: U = 5256.5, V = 5256.5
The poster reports 0.0 Angstrom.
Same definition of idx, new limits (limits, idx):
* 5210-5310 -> 25.9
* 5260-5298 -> 7.3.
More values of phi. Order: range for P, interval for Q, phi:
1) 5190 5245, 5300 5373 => 1.55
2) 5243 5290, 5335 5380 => 1.06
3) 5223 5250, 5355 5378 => 0.98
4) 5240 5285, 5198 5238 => 0.83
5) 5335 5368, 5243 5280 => 0.98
